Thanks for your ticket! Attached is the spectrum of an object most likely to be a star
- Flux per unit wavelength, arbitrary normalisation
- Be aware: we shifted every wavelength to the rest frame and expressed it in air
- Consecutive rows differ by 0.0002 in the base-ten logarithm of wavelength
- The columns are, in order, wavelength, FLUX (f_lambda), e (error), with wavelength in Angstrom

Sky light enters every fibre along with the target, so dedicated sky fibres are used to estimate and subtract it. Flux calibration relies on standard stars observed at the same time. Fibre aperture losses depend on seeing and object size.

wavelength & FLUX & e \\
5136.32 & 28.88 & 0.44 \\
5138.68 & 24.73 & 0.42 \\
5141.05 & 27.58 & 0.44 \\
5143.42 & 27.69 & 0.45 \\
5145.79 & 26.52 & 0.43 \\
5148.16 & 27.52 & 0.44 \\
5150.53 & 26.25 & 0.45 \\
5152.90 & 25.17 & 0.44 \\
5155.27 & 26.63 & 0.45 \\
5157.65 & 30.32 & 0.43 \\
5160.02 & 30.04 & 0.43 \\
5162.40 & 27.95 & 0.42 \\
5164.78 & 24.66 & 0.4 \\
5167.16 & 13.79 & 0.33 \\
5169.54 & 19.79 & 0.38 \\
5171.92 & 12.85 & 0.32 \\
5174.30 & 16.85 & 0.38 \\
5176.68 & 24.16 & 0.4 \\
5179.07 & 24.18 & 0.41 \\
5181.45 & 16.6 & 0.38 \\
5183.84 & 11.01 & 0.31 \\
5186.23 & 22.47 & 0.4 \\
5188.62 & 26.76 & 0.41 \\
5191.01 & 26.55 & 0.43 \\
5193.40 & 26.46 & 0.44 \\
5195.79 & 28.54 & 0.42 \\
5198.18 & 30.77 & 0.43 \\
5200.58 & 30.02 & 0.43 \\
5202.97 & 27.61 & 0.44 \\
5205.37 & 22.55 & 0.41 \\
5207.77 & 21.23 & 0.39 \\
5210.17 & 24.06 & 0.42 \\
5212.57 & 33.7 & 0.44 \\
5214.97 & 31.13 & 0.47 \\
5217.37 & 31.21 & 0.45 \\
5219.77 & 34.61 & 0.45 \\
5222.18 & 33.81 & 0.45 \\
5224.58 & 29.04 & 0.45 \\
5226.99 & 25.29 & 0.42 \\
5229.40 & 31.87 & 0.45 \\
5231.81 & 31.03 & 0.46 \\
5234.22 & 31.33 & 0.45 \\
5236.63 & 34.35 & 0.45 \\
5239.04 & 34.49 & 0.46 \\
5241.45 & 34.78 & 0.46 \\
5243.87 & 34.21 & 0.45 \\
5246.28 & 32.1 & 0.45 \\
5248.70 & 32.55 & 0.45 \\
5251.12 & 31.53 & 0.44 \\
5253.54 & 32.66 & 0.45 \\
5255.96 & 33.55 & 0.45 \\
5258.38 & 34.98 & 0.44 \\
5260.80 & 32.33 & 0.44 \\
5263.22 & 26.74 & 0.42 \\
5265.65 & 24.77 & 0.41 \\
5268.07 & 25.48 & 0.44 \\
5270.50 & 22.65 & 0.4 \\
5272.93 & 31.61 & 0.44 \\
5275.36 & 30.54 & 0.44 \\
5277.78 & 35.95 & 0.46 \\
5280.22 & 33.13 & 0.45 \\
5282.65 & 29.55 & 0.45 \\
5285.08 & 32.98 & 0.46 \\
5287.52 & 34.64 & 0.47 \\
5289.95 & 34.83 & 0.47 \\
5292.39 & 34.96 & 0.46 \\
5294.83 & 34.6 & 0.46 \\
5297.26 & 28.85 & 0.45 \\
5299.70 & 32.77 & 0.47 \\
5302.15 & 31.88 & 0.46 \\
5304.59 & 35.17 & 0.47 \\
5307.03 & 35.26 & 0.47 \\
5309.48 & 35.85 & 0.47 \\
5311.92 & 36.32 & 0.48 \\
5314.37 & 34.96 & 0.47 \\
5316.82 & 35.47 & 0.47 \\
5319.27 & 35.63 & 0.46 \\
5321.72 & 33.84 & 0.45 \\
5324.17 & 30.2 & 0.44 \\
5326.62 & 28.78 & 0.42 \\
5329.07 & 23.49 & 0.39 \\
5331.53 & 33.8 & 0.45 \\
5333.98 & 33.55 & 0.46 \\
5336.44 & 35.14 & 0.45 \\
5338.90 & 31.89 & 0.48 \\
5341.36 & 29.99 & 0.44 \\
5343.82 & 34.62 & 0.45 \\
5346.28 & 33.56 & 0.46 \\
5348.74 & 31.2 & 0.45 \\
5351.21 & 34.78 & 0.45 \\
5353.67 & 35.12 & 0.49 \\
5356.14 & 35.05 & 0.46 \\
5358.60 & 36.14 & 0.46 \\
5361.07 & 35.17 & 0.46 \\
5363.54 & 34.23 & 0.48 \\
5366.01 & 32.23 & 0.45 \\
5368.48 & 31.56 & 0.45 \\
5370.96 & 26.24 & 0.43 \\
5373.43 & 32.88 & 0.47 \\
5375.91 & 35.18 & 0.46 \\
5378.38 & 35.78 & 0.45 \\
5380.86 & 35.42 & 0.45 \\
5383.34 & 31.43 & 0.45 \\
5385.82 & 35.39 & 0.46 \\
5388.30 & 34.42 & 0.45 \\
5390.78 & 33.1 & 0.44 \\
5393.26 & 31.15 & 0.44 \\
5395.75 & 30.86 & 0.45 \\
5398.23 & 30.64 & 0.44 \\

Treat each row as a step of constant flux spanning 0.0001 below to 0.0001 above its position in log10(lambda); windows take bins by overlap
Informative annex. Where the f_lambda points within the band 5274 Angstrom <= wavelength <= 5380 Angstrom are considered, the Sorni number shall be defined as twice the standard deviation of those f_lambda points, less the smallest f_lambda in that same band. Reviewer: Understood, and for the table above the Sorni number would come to -18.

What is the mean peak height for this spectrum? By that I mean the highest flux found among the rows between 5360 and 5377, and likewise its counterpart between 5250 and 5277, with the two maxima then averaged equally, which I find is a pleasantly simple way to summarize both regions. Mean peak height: 35.1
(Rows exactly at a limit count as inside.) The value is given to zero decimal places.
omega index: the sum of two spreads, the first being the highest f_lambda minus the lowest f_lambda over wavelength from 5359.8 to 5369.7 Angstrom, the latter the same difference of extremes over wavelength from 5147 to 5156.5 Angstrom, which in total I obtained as 6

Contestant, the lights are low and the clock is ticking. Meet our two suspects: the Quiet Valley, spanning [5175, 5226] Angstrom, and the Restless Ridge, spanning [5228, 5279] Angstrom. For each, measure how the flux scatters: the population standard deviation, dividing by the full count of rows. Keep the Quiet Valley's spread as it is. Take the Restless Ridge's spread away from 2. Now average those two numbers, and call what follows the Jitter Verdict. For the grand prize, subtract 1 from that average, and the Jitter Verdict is 1.07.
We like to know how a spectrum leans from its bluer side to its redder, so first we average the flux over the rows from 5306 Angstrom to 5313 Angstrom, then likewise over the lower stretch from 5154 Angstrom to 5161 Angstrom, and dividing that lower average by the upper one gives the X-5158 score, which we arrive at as 0.81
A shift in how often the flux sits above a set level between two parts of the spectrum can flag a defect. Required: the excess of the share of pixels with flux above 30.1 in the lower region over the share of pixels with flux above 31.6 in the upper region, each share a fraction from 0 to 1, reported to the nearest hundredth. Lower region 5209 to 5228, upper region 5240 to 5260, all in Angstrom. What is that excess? -0.25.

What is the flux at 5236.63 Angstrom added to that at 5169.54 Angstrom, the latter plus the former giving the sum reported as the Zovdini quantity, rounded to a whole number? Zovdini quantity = 54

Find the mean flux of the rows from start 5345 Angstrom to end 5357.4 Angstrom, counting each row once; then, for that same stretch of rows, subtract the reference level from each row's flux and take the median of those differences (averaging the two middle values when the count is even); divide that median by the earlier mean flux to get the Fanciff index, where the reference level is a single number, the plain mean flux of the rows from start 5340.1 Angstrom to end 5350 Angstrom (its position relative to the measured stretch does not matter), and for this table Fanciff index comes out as 0.072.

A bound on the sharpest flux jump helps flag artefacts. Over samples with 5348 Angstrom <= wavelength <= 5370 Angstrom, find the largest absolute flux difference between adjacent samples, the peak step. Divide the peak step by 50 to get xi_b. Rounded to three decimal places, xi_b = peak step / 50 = 0.072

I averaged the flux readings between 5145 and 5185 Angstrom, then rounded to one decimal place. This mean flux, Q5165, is 22.6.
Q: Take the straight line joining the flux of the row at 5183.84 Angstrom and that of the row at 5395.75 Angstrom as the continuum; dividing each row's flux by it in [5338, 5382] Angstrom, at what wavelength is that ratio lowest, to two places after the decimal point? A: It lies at 5370.96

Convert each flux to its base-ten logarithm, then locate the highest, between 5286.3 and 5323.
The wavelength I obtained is 5311.92 Angstrom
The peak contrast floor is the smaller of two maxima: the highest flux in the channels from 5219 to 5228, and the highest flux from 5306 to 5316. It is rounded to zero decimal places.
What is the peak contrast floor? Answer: 35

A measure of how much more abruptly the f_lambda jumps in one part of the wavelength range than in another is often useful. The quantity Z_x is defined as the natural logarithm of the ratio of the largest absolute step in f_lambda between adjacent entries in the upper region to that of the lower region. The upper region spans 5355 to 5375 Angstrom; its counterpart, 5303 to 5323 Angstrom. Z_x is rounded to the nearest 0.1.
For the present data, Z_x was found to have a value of 1.3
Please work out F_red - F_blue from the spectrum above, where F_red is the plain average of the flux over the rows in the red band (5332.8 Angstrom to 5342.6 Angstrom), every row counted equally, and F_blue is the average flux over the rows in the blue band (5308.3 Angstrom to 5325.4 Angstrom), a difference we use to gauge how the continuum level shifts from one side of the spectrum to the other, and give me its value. -2.0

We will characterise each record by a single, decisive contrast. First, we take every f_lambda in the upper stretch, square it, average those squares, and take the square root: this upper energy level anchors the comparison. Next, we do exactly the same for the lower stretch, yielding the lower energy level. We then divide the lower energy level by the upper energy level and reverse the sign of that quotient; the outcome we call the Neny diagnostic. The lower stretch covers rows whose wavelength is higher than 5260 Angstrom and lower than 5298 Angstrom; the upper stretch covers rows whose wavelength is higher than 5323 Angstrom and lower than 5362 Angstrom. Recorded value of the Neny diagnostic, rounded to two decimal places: -0.95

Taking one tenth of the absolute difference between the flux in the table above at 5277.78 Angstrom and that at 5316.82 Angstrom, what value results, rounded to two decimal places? 0.05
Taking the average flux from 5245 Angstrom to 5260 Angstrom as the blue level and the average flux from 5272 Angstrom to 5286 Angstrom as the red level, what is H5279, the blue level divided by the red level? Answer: 1.02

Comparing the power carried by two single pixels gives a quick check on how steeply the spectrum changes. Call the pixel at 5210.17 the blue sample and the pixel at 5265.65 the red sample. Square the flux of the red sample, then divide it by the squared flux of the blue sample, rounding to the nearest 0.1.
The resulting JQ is 1.1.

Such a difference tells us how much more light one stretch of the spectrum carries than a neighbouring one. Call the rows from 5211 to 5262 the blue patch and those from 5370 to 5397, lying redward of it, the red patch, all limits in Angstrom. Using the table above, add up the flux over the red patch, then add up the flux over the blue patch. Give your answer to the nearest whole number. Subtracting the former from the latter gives 319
